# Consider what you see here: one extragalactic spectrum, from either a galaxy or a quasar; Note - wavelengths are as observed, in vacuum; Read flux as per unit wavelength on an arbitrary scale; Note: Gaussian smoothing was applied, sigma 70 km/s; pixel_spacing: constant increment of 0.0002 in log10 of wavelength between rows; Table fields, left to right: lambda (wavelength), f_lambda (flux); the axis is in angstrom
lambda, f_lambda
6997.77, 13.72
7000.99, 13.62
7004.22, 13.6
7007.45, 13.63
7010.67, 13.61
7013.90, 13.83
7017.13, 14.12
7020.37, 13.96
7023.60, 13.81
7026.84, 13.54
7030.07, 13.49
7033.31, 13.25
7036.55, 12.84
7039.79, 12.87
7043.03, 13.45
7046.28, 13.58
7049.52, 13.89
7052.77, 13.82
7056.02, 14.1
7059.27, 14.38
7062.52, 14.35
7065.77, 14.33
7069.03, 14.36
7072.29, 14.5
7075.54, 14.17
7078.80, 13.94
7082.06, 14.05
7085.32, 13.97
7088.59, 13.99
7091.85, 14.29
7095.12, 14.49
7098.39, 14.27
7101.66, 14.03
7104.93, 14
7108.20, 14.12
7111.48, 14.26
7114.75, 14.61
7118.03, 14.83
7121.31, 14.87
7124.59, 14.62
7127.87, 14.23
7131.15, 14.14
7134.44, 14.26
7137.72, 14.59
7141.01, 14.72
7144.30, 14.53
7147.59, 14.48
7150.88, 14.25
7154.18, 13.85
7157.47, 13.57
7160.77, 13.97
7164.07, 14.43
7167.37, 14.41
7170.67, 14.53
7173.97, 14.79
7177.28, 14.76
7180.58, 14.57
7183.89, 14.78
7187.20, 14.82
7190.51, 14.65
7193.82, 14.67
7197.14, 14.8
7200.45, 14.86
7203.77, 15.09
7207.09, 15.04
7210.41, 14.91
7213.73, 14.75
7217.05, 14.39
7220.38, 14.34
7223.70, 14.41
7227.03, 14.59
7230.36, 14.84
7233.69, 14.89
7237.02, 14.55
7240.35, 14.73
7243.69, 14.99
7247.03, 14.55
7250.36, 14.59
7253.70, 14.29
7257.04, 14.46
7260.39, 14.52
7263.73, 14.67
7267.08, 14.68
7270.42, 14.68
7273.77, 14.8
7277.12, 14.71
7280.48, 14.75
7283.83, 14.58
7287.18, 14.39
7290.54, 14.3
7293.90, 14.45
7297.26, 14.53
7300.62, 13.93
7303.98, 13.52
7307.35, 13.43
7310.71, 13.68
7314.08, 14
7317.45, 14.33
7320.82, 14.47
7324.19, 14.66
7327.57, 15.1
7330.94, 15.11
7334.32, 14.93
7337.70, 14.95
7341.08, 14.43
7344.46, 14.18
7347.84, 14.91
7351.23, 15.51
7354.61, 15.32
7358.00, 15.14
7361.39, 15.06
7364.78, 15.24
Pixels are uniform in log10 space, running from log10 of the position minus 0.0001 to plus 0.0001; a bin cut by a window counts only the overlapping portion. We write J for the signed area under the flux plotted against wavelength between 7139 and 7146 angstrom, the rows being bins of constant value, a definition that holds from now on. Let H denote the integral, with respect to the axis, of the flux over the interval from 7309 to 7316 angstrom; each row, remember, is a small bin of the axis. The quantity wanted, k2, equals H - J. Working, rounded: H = 97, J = 102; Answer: -5.3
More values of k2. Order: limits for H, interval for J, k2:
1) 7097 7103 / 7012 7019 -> -12.7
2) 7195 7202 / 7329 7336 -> -1.5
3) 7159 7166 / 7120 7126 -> 10.9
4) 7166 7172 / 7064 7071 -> -13.5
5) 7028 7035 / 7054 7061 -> -5.8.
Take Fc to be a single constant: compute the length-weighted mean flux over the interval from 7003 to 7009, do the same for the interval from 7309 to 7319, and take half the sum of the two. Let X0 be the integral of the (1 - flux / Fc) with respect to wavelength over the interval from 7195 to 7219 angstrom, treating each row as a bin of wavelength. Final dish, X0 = -1.8 angstrom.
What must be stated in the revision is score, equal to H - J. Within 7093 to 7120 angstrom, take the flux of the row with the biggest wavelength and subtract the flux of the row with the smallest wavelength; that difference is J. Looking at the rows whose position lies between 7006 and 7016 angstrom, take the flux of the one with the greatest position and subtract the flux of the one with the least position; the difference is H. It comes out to -0.1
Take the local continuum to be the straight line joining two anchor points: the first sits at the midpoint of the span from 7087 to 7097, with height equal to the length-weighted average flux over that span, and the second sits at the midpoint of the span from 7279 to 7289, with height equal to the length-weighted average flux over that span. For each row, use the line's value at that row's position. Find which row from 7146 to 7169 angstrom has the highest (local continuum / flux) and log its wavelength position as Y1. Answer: 7157.47 angstrom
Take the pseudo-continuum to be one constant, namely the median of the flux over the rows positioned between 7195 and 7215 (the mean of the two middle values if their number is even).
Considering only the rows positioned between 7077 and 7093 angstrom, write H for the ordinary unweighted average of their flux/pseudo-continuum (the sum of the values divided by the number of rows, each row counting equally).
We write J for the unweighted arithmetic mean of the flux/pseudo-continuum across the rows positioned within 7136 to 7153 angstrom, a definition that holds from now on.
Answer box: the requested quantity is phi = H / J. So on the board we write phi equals 0.97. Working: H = 0.94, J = 0.975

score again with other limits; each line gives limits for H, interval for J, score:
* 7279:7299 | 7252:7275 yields -0.7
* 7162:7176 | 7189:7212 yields 0.1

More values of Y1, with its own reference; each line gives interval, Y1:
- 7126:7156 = 7154.18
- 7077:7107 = 7078.80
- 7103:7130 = 7104.93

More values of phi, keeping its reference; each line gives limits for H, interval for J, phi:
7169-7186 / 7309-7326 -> 1.03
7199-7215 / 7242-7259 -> 1.02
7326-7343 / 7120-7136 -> 1.03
